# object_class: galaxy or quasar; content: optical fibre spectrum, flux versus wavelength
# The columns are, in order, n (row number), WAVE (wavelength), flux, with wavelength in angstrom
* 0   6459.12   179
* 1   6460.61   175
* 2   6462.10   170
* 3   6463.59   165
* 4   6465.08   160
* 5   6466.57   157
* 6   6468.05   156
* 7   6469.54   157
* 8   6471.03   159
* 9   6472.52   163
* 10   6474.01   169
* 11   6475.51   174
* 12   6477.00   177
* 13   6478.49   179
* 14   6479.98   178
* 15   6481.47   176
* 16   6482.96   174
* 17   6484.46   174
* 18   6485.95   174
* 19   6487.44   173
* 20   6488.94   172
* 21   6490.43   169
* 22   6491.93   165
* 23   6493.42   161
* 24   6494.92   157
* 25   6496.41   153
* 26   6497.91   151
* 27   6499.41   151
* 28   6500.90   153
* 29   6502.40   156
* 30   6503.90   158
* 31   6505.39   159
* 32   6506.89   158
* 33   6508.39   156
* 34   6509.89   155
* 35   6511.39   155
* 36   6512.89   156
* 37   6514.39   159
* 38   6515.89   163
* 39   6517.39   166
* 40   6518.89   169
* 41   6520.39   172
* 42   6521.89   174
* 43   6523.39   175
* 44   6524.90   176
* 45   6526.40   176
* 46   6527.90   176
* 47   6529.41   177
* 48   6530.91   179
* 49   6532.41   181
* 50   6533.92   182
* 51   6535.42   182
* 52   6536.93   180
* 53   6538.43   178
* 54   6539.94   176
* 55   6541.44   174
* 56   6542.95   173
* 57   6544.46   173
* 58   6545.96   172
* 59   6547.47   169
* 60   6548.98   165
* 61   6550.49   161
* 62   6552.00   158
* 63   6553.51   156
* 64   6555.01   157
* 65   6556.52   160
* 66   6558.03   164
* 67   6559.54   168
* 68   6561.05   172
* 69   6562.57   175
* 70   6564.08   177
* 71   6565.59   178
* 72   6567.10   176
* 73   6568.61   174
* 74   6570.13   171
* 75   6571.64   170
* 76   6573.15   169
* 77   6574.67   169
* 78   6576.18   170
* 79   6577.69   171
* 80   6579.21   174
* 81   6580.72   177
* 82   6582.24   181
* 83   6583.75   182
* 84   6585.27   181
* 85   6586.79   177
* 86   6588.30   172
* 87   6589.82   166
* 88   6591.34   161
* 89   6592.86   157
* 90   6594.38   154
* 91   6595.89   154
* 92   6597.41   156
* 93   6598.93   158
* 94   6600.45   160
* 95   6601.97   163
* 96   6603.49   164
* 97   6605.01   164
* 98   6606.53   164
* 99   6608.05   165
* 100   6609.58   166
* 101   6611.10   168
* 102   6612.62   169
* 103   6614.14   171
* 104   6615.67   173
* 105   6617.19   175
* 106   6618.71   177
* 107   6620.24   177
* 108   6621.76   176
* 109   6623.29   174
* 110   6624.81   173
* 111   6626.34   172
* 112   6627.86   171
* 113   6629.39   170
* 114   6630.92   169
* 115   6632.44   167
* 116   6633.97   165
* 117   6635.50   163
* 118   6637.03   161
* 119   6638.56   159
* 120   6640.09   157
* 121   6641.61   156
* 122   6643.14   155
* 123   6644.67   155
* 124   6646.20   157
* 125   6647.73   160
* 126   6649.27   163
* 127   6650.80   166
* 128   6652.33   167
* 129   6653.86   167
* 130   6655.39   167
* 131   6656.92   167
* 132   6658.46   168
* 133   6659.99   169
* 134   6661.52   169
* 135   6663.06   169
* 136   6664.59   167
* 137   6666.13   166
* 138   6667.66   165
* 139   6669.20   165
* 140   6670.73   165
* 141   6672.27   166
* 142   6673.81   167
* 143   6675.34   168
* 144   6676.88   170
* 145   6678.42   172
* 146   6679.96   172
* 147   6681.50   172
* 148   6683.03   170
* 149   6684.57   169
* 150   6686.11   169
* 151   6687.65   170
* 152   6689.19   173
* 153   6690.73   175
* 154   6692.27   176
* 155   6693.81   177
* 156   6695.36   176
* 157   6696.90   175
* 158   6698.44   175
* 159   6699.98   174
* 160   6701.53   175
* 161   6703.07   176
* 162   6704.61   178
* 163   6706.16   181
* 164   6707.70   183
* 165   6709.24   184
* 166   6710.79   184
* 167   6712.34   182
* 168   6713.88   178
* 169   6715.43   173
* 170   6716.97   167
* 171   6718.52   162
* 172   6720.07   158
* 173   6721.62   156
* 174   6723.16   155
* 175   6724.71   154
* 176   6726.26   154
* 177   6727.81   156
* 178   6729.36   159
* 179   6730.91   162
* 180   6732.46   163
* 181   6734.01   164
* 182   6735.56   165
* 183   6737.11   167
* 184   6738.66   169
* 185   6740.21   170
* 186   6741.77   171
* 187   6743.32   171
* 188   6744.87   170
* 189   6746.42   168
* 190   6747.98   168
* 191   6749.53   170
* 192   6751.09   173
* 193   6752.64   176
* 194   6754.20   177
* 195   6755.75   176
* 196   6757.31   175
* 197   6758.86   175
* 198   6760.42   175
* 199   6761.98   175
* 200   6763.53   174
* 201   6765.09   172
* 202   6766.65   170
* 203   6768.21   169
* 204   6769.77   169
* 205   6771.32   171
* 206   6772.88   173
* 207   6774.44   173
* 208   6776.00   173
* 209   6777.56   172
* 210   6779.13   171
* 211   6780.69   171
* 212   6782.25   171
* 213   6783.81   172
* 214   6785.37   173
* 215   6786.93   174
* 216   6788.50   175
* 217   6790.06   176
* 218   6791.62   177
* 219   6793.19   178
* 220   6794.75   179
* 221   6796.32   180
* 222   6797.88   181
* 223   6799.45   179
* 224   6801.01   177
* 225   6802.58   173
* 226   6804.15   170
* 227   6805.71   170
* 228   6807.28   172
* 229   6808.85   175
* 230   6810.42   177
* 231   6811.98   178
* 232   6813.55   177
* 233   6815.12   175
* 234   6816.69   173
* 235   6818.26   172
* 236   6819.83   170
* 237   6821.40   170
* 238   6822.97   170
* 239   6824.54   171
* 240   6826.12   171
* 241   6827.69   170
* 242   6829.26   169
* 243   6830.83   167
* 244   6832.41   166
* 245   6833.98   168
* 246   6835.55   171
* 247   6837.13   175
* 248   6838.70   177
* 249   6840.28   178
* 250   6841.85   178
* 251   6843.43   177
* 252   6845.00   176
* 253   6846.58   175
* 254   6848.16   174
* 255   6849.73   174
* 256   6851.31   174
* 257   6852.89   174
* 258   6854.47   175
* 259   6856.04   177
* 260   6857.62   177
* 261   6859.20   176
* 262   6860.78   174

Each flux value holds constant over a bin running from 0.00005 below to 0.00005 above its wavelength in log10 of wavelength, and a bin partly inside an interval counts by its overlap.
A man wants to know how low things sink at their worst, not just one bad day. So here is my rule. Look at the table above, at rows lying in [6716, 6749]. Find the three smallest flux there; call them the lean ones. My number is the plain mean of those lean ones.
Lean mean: 154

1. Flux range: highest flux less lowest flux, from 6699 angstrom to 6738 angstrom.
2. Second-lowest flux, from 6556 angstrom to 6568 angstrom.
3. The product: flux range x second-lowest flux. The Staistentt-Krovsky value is 4920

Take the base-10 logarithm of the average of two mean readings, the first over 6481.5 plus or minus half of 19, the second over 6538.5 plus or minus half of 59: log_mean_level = 2.23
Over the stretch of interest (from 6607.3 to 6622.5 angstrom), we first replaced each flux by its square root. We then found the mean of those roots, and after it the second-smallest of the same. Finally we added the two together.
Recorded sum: 26.0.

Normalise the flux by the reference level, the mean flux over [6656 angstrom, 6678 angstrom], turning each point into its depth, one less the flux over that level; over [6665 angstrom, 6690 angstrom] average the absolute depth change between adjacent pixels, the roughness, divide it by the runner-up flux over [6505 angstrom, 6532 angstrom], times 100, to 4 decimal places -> 0.0034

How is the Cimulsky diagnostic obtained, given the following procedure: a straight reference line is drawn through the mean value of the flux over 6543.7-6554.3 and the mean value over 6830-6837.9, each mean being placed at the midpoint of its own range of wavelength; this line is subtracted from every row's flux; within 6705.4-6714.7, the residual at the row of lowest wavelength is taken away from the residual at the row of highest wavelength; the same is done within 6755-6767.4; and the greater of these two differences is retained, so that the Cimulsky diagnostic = -3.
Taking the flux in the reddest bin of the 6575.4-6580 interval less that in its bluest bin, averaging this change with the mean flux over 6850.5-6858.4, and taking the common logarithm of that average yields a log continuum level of 1.95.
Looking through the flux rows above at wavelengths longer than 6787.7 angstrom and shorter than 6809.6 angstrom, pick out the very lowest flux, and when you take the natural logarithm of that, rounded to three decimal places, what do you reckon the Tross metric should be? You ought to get 5.136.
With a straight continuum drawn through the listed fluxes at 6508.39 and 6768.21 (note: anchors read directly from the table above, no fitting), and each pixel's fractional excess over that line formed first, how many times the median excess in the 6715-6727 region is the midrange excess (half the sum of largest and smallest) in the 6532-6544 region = -2.2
